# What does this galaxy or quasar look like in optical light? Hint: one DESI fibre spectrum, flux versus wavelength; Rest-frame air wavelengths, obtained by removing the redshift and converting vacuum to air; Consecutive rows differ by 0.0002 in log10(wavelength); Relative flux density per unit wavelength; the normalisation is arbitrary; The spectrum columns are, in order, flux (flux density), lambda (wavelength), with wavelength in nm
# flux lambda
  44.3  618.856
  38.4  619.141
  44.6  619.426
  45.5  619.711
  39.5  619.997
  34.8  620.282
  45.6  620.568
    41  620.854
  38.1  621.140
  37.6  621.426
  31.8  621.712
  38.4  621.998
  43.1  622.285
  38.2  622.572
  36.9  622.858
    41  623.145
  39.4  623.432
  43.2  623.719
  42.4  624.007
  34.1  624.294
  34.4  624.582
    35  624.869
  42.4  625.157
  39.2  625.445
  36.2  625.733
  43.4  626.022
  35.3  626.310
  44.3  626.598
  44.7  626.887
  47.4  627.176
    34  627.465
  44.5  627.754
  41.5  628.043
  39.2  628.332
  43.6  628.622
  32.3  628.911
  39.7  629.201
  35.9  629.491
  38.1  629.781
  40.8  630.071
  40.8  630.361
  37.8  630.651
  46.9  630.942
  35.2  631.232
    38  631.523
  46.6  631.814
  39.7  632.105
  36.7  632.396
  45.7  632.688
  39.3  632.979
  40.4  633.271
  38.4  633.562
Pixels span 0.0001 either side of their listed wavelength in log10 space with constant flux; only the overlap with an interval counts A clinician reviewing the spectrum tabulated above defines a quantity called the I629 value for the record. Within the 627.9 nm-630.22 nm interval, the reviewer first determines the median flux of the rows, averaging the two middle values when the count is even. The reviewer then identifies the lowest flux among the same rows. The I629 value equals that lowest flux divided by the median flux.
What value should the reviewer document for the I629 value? 0.82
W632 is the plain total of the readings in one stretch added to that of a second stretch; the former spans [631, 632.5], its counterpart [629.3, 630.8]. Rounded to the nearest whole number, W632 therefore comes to 390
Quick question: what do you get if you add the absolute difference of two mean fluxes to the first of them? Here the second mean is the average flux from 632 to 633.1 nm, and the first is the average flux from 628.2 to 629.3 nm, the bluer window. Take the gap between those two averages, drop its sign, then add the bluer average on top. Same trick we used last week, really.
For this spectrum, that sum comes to 40.4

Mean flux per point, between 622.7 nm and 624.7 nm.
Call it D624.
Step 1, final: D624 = 38.8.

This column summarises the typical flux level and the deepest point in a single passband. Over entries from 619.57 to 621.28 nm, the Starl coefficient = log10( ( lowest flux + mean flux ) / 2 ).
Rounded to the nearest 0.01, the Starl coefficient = 1.58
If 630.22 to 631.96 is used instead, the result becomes 1.58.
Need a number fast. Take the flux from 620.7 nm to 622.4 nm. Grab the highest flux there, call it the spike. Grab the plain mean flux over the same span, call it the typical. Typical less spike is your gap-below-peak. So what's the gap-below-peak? -4.8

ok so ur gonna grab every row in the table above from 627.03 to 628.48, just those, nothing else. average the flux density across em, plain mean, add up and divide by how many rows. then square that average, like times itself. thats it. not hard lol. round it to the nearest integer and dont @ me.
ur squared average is 1707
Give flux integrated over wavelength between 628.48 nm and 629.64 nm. 43.9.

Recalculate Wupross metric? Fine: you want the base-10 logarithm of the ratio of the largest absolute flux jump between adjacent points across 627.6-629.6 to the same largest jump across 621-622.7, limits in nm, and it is 0.2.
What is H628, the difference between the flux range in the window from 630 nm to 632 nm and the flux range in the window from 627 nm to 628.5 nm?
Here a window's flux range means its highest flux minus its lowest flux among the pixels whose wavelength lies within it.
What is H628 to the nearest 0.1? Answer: -1.7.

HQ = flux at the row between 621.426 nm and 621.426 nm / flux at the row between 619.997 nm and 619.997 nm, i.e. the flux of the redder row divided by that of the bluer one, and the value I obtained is 0.95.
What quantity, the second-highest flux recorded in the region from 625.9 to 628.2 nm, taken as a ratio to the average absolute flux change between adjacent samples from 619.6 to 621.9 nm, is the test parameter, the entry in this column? 8.9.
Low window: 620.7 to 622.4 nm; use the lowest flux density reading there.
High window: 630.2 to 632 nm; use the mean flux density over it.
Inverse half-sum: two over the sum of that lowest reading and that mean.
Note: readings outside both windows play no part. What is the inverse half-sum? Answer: 0.0275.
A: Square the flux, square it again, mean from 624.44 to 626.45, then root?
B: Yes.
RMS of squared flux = 1479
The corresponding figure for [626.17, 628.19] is 1800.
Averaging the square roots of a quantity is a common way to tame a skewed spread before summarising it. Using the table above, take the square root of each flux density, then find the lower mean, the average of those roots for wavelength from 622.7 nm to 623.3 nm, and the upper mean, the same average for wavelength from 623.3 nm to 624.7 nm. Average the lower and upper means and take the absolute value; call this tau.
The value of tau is 6.23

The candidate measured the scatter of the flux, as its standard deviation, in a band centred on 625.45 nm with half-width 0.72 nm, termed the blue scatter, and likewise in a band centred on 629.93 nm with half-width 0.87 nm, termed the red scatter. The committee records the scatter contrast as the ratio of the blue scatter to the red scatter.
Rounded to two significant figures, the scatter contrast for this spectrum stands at 1.9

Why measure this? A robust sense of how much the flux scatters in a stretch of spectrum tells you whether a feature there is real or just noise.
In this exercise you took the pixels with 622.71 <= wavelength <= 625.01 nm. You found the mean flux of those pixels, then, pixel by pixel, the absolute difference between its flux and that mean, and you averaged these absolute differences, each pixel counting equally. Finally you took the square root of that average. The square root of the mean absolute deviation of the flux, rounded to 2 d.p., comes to 1.79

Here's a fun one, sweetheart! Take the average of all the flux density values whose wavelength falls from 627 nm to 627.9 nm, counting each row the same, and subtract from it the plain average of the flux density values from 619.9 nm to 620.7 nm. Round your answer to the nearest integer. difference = 2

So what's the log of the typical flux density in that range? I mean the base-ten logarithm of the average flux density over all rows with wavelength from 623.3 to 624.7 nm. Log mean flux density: 1.59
